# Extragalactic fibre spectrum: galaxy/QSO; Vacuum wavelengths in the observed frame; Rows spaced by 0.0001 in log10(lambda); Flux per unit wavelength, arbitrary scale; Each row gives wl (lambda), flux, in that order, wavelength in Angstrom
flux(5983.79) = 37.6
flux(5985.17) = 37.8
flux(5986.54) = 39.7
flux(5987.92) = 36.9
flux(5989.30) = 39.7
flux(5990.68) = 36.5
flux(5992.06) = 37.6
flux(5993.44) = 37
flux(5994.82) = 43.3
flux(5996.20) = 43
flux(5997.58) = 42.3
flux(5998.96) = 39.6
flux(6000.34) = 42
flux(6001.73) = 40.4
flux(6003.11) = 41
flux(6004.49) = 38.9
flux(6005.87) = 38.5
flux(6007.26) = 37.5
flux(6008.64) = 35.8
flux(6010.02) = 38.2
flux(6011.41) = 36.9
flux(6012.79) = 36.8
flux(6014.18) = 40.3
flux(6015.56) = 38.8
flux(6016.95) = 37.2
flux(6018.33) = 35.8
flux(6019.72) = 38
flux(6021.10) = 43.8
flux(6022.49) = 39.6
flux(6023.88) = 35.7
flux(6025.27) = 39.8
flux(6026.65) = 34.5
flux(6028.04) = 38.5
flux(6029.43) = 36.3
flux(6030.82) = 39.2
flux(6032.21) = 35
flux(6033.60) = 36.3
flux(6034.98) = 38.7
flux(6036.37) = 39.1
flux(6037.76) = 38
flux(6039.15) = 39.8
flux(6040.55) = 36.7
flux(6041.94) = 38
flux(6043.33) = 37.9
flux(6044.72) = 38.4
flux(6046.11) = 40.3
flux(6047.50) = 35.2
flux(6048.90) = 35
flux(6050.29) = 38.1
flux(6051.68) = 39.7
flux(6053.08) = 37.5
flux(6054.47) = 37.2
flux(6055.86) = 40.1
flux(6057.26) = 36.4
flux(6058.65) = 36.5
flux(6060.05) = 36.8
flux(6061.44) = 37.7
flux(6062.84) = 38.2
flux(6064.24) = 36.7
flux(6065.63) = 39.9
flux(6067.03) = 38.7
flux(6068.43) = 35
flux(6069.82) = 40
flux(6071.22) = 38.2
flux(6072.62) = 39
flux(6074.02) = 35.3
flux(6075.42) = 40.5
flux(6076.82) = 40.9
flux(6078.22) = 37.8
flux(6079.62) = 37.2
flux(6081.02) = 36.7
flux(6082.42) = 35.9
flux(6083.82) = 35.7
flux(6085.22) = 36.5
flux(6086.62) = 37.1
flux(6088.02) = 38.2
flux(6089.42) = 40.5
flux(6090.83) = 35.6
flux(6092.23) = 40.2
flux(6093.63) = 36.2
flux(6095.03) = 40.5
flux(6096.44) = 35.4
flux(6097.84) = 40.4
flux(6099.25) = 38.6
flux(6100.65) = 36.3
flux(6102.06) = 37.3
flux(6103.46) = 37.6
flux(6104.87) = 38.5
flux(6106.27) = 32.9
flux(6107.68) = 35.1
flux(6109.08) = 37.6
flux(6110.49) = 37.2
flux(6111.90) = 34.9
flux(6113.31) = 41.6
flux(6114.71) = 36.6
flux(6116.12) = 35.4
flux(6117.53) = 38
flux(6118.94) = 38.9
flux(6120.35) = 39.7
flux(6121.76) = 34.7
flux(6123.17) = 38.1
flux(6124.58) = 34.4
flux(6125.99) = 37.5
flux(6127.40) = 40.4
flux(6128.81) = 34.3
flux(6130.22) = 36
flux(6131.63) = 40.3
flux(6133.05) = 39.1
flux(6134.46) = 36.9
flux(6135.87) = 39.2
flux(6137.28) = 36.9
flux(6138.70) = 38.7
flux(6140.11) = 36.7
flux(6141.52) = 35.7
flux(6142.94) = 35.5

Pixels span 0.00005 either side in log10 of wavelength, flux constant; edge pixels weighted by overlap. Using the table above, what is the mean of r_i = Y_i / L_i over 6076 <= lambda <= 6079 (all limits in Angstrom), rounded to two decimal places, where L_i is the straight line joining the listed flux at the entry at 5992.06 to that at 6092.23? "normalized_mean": 0.99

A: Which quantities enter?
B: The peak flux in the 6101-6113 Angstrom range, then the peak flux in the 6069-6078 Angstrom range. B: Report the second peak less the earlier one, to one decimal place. 2.4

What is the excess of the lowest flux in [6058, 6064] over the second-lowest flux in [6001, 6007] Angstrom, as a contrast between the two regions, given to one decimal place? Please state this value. -2.4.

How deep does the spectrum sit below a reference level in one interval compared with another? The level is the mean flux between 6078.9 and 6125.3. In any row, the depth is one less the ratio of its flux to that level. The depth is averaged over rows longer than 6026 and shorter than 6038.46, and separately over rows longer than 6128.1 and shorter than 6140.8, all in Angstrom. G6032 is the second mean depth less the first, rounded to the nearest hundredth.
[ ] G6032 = -0.01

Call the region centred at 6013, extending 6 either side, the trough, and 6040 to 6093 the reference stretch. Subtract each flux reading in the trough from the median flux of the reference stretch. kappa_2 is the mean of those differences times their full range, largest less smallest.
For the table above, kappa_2 1.2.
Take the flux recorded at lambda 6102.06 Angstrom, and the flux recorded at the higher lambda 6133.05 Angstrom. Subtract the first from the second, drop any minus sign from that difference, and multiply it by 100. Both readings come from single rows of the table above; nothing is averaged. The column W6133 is 180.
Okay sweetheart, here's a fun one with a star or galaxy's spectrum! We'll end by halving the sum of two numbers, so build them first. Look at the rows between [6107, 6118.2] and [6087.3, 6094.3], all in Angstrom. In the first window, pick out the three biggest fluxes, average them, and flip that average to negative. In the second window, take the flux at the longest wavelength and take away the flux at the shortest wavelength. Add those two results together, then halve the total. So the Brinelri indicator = -20.5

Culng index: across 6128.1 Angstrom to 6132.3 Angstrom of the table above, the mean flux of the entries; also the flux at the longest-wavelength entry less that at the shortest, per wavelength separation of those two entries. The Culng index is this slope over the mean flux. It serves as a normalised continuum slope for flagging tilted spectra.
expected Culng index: 0.058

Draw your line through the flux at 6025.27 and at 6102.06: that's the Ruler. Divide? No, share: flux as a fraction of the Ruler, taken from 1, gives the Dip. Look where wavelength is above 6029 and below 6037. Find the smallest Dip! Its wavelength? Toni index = 6036.37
